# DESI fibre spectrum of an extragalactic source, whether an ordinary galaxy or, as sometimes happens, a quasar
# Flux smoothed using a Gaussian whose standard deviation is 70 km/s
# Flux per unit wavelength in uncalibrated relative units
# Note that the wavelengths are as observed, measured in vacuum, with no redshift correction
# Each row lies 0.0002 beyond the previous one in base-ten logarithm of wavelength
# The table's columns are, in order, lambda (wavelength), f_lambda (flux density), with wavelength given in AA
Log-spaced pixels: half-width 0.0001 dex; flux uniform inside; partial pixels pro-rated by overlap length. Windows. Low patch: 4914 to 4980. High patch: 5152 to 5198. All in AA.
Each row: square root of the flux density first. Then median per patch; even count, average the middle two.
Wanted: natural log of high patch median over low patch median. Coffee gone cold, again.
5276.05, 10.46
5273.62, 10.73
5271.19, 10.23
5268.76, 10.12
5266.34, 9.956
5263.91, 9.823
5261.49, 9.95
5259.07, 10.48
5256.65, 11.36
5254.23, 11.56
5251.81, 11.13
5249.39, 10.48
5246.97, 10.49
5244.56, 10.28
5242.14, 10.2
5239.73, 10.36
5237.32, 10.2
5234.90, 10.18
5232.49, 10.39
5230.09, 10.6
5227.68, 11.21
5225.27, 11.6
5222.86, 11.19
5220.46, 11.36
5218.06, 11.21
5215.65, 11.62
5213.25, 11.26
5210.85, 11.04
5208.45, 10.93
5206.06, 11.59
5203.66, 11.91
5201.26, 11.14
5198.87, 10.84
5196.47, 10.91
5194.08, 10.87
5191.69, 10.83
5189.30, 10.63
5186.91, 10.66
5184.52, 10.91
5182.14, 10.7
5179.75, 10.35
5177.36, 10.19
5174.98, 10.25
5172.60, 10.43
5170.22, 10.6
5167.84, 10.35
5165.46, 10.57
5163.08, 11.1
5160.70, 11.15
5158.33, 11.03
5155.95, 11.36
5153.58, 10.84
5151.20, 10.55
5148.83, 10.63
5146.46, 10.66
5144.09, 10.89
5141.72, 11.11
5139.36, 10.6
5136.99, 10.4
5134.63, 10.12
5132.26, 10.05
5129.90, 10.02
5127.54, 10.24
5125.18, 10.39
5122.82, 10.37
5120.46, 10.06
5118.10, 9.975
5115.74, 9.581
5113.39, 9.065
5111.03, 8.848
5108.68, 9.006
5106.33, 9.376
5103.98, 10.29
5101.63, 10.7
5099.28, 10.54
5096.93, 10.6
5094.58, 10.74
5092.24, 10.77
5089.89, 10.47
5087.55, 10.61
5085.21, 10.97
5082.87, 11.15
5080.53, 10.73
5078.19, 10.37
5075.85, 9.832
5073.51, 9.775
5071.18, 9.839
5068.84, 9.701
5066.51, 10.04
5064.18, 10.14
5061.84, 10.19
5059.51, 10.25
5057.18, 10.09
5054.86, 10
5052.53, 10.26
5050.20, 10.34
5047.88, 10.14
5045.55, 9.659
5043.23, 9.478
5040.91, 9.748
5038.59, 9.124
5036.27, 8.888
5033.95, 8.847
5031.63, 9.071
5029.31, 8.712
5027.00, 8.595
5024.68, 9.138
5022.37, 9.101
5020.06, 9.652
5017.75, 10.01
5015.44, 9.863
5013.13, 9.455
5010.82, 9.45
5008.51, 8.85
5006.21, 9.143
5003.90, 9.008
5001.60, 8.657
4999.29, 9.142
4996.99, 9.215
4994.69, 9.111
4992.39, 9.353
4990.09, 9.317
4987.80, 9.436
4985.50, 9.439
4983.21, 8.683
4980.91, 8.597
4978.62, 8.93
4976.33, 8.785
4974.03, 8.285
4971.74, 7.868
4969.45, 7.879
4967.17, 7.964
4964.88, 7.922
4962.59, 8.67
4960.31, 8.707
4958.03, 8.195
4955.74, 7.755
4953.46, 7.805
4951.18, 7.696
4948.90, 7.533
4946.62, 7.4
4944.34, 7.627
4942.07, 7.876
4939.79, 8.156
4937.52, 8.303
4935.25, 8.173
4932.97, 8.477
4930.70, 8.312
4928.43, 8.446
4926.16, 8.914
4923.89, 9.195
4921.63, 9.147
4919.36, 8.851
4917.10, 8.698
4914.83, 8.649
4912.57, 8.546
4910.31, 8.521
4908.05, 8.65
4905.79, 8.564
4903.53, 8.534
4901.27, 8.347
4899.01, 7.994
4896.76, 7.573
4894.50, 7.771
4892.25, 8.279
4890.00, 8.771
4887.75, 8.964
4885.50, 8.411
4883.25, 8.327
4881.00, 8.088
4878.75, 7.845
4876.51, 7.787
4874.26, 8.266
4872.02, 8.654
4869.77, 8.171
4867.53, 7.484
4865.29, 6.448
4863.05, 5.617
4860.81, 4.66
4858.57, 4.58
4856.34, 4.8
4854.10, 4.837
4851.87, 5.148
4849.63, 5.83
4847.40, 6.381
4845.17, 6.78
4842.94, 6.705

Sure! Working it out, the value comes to 0.13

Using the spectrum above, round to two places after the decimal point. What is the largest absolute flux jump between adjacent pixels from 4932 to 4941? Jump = 0.30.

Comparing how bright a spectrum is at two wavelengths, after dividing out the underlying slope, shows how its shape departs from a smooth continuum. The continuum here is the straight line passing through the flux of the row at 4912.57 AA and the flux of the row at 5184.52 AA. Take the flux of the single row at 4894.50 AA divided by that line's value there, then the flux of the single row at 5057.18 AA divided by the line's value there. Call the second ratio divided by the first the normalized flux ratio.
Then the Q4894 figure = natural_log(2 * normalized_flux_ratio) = 0.799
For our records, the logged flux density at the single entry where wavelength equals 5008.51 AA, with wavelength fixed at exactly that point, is 8.85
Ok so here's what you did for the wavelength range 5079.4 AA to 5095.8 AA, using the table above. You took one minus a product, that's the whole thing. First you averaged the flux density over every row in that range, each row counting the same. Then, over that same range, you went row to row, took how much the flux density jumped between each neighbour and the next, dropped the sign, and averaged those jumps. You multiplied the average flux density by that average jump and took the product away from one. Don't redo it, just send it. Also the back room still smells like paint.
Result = -1.57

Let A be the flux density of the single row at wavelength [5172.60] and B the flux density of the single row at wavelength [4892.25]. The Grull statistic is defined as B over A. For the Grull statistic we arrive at 0.79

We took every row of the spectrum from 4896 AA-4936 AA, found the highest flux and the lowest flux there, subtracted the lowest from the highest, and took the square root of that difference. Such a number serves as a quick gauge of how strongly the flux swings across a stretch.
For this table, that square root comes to 1.27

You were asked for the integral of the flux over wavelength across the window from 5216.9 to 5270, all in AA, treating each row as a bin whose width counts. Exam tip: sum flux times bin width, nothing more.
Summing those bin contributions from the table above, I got 565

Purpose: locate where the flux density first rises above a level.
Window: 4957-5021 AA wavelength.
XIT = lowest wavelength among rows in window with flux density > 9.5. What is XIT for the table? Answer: 5015.44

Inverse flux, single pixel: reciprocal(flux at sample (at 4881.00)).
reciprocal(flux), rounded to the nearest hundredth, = 0.12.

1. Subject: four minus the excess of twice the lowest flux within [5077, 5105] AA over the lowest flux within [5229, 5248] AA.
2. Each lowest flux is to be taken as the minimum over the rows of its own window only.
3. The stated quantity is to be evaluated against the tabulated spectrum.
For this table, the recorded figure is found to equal -6.4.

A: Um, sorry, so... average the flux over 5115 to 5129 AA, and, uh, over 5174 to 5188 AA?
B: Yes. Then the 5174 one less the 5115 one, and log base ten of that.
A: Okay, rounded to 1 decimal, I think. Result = -0.4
